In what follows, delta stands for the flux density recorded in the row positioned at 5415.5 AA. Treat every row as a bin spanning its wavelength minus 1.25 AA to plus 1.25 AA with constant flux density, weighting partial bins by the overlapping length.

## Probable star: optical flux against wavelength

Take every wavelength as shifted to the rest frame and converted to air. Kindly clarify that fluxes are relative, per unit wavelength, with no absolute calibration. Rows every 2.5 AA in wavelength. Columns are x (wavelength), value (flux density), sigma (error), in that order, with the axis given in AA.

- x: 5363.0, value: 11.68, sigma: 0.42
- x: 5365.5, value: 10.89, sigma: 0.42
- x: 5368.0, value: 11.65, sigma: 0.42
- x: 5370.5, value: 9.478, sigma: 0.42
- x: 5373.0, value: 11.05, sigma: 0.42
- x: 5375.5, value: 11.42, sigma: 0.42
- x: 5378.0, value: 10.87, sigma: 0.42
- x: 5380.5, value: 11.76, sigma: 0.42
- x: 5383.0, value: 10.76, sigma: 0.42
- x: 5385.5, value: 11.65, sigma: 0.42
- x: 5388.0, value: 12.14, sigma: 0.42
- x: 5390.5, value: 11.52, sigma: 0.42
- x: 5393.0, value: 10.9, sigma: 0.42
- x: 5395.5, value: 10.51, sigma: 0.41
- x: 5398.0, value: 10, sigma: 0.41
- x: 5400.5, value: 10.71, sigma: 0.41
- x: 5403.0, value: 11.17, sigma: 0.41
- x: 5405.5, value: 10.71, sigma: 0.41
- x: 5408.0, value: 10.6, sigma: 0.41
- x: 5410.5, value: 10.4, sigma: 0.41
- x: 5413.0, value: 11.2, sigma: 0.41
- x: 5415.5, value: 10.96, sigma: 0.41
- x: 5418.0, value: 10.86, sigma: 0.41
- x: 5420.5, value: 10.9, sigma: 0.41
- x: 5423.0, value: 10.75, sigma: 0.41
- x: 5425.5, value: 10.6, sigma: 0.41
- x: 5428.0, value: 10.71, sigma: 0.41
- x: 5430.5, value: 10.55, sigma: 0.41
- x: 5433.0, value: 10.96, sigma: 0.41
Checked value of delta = 10.96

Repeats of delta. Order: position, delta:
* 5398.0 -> 10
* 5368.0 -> 11.65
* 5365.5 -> 10.89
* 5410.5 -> 10.4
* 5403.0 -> 11.17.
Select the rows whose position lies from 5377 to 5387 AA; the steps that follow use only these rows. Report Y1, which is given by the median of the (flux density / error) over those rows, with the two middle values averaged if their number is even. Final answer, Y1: 26.8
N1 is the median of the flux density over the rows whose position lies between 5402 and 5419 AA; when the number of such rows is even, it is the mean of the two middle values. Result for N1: 10.9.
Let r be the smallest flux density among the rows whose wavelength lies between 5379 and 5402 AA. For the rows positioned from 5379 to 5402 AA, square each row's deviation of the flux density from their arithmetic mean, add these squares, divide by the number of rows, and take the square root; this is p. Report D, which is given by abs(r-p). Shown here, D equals 9.3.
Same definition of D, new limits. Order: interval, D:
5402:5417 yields 10.1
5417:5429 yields 10.5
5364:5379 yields 8.8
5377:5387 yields 10.3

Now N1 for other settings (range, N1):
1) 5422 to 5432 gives 10.7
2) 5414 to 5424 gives 10.9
